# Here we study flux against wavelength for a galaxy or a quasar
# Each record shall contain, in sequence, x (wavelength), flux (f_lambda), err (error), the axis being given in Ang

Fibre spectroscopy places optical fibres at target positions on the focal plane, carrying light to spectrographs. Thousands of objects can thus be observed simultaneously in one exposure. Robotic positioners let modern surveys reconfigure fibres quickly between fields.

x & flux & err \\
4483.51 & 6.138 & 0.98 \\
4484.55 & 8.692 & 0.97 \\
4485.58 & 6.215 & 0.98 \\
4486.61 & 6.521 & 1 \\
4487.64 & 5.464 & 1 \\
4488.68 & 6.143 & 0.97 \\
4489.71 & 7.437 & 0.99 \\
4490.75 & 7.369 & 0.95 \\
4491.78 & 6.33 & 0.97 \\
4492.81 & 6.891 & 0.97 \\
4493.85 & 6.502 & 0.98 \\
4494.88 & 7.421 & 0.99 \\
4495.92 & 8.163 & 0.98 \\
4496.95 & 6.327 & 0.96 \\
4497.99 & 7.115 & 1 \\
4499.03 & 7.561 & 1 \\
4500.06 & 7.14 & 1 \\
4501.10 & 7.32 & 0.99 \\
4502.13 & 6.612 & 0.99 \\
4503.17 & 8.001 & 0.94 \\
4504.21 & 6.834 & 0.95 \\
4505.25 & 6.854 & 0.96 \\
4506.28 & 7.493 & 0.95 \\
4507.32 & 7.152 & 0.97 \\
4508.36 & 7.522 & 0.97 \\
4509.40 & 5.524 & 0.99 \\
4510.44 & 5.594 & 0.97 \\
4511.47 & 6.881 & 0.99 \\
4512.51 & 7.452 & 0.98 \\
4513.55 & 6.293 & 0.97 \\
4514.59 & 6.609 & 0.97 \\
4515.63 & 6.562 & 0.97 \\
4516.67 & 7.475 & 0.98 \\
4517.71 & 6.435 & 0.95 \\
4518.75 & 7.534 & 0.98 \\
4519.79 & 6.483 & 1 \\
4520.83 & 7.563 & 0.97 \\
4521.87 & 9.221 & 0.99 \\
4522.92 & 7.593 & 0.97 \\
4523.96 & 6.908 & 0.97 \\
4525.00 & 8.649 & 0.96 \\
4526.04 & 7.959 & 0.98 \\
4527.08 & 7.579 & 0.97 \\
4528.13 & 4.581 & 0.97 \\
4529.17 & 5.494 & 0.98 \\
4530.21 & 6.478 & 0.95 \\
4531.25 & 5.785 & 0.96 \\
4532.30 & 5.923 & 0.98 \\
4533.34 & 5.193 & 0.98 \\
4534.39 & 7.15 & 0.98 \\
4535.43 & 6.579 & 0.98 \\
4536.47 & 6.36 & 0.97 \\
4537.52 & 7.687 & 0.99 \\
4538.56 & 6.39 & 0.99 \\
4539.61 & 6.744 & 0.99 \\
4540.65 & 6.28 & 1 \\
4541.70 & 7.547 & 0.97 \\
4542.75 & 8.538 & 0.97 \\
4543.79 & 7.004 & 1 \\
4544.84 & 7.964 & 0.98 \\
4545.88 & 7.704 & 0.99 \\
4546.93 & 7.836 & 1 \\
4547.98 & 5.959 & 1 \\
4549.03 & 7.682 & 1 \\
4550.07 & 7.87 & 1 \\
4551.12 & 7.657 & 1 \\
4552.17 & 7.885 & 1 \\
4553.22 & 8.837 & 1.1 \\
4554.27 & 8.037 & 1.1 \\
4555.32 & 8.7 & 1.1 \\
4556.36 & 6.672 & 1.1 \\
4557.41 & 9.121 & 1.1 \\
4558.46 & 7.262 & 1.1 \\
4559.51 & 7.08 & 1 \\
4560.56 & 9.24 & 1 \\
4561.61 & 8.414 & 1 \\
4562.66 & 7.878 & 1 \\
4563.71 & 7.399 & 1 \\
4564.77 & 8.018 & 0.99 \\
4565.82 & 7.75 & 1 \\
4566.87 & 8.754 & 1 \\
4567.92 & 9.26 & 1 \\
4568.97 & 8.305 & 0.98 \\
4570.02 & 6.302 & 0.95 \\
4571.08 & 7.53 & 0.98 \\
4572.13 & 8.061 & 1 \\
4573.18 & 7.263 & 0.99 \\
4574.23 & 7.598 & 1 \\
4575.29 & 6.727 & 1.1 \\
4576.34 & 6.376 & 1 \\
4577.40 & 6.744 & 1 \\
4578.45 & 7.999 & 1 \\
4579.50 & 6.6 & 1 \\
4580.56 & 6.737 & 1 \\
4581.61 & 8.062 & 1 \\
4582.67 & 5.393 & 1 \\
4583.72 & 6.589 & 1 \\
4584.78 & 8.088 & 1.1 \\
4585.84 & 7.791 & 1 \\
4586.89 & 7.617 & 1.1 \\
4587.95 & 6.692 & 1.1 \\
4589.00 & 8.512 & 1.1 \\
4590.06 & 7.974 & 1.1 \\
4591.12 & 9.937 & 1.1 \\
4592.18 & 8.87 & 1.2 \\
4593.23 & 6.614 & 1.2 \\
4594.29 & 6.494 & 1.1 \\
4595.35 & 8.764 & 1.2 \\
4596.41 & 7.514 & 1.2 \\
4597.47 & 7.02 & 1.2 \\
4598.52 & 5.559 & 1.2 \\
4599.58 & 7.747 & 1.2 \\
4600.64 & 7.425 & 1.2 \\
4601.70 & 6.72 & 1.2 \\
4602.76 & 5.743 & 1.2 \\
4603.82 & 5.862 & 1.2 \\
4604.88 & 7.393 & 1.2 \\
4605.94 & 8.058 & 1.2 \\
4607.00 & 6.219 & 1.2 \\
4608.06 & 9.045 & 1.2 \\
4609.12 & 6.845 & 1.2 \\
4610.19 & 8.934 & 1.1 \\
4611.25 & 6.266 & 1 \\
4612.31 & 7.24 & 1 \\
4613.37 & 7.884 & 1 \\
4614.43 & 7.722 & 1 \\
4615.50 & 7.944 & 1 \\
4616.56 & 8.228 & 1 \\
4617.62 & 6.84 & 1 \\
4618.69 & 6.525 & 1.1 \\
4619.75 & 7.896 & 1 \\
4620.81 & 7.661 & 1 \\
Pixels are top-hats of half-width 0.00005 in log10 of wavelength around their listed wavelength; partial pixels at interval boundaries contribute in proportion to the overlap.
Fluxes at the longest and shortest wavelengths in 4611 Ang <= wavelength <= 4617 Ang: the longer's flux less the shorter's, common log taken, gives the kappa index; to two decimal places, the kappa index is 0.29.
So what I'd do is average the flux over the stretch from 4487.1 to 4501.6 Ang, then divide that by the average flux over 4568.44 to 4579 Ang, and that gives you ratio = 0.95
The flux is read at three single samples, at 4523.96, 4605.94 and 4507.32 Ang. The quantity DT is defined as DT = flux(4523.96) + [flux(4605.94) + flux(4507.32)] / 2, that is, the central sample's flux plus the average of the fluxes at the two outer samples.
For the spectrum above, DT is 14.5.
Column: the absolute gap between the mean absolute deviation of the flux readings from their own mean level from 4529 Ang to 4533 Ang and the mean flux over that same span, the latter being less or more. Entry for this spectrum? 5.6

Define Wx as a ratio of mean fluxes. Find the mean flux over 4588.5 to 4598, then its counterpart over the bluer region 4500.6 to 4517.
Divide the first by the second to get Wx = 1.16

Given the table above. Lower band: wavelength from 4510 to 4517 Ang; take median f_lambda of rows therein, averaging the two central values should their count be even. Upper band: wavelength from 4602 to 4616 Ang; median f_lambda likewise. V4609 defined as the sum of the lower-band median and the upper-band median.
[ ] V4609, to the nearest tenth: 14.0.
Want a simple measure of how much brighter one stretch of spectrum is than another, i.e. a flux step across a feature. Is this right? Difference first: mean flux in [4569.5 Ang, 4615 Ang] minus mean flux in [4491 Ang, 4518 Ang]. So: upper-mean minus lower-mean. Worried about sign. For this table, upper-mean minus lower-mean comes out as 0.4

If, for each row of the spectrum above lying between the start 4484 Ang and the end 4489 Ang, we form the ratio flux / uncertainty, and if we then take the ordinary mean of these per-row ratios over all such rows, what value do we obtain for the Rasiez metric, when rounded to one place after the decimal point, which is 6.7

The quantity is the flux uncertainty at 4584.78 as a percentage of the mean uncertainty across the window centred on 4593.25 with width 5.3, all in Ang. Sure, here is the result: 94.8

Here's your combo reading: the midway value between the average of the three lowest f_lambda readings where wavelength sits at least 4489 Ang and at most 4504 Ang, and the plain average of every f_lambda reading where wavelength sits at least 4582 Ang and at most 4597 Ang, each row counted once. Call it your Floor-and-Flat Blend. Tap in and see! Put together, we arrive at 7.01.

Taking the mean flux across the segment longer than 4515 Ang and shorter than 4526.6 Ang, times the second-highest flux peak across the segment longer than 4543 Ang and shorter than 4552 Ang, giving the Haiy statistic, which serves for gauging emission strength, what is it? 59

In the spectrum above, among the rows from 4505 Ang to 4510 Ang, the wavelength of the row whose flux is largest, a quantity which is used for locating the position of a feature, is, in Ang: 4508.36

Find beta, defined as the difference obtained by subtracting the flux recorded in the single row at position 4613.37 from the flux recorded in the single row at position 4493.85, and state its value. -1.4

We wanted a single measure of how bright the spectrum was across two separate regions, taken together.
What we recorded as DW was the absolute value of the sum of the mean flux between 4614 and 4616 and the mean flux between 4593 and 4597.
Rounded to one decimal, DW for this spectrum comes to 15.2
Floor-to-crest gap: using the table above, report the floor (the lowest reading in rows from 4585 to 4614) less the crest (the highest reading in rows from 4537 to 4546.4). -3.0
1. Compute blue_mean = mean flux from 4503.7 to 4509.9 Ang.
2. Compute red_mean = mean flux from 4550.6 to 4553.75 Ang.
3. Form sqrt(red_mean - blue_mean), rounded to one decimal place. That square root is 1.1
